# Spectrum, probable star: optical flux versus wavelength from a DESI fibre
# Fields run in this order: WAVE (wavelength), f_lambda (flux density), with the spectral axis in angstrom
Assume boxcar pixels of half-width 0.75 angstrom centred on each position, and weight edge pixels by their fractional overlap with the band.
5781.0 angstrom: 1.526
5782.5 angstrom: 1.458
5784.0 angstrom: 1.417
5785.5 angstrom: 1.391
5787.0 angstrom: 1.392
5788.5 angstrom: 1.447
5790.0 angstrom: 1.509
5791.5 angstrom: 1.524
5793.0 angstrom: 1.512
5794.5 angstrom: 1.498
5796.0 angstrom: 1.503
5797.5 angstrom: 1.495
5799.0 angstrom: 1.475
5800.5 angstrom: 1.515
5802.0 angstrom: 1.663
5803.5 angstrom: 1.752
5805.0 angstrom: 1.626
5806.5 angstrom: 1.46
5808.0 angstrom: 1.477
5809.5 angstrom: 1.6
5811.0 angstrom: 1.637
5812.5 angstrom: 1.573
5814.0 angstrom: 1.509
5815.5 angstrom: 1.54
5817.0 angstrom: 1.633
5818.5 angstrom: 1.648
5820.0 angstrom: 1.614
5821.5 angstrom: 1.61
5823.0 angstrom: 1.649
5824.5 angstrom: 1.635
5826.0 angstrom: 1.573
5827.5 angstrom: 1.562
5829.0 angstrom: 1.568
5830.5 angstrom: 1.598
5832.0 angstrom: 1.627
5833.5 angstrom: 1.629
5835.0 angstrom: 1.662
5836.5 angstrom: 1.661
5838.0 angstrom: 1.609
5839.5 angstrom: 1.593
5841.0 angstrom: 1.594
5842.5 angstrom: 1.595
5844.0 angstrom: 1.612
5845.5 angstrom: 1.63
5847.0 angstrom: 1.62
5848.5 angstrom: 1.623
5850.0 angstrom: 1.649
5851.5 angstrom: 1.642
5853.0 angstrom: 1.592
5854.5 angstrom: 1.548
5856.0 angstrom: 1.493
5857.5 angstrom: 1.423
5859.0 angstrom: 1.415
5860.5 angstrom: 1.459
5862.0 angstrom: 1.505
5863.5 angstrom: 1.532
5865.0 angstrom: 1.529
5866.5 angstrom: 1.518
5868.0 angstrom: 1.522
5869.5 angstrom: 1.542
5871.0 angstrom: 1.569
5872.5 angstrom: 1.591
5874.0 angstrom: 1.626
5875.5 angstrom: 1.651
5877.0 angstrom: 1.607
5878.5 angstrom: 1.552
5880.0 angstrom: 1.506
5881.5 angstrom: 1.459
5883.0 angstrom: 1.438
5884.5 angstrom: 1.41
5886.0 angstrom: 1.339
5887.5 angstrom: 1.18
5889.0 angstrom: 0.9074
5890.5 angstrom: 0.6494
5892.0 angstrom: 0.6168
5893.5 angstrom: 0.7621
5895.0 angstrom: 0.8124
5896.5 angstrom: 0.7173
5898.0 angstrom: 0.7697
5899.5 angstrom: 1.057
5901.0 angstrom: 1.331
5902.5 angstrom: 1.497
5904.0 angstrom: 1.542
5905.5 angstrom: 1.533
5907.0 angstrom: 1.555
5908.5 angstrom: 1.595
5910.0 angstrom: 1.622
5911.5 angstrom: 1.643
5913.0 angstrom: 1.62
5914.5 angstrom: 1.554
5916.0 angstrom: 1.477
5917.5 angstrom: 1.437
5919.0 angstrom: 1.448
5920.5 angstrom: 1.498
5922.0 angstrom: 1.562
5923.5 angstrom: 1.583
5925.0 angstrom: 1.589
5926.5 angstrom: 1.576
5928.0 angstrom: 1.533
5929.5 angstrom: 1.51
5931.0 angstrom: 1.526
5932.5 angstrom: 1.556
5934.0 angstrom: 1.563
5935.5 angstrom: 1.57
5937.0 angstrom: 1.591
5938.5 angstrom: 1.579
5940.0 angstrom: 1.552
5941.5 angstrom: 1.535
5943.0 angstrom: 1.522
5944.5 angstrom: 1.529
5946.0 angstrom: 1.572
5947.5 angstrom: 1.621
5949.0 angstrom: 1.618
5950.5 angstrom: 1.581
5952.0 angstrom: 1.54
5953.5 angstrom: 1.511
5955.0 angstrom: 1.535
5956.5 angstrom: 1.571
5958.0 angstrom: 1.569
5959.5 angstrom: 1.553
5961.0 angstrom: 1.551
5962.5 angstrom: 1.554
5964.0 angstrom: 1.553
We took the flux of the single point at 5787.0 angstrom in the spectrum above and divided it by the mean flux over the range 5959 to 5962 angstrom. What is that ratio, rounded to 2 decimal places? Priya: 0.90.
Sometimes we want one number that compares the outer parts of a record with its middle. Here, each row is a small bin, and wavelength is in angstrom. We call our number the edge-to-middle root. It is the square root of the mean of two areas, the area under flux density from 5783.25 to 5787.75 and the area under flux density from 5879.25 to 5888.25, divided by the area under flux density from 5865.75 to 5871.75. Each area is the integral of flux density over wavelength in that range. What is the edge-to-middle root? 1.0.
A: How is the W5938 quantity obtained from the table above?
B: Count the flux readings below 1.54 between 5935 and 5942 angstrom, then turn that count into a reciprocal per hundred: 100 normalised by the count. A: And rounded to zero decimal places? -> 100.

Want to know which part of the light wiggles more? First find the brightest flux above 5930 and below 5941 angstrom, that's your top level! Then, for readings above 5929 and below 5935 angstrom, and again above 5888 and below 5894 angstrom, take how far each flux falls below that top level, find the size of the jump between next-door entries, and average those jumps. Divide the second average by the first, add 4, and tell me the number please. 12.2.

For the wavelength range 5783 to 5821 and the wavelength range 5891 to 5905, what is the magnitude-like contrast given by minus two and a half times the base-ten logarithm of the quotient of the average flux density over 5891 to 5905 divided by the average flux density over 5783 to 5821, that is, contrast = 0.45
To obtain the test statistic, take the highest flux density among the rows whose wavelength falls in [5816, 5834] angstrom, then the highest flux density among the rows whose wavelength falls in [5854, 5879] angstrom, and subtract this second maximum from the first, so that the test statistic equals 0.00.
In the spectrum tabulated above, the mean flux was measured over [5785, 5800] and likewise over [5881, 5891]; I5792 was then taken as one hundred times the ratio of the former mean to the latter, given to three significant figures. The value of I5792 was 123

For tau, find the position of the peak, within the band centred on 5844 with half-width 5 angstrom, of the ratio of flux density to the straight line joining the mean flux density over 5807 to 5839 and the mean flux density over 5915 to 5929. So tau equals 5845.5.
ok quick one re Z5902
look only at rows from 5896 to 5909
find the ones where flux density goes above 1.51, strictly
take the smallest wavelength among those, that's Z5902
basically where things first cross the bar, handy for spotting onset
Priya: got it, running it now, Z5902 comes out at 5904.0 angstrom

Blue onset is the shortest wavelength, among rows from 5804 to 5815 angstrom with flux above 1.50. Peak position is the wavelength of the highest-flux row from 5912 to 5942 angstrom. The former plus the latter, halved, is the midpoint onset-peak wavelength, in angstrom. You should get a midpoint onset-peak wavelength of 5859.0 angstrom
